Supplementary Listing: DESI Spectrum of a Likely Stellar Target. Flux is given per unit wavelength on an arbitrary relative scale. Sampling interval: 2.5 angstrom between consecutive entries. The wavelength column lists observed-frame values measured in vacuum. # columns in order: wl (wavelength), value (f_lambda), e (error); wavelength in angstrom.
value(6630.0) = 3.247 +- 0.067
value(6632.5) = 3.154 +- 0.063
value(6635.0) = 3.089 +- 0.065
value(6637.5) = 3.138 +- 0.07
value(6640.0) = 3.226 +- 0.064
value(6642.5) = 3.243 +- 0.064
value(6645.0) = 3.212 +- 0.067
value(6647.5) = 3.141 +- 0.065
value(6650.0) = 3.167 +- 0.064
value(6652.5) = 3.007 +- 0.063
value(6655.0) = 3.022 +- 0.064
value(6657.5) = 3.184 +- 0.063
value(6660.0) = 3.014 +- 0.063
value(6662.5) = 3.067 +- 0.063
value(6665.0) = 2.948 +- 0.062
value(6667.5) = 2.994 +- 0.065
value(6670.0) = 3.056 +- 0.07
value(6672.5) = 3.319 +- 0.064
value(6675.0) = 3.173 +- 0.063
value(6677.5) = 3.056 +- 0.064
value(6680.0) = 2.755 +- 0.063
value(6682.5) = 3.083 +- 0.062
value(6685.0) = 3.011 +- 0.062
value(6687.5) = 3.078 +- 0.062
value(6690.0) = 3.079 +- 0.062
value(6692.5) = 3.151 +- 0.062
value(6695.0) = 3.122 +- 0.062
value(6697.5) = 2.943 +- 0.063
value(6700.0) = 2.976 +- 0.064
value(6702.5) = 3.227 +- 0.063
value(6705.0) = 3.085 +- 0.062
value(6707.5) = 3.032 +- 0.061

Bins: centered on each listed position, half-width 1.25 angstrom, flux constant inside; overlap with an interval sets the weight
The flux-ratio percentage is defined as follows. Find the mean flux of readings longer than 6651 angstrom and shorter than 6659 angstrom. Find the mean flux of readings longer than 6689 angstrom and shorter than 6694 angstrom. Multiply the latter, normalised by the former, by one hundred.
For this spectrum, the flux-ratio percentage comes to 101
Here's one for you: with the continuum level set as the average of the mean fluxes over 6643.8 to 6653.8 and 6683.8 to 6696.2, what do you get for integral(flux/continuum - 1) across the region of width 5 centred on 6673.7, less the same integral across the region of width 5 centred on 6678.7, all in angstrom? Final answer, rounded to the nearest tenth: 0.5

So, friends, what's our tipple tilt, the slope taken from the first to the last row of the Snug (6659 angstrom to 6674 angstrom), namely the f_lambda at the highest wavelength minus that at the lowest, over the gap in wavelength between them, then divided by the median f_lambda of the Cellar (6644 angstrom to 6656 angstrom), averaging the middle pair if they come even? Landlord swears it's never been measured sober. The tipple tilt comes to 0.008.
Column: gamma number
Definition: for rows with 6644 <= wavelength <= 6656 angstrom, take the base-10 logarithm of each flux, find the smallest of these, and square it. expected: 0.229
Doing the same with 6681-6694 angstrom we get 0.229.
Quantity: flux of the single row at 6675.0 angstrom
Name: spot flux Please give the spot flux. 3.173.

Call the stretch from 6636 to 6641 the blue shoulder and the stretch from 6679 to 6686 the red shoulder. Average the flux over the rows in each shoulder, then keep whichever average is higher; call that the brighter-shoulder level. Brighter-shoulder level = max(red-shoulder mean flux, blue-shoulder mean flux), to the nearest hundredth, 3.18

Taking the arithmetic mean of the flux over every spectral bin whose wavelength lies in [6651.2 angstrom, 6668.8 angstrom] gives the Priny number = 3.03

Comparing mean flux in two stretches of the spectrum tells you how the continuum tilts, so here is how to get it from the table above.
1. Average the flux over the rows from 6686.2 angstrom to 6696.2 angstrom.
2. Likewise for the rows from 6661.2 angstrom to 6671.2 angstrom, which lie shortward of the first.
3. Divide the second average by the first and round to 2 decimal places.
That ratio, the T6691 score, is 0.97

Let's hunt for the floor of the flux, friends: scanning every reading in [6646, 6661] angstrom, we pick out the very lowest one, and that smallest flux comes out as 3.007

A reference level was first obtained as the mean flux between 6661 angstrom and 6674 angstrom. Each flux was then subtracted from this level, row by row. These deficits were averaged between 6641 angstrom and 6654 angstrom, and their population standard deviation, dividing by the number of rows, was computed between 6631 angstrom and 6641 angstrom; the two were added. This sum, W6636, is -0.03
